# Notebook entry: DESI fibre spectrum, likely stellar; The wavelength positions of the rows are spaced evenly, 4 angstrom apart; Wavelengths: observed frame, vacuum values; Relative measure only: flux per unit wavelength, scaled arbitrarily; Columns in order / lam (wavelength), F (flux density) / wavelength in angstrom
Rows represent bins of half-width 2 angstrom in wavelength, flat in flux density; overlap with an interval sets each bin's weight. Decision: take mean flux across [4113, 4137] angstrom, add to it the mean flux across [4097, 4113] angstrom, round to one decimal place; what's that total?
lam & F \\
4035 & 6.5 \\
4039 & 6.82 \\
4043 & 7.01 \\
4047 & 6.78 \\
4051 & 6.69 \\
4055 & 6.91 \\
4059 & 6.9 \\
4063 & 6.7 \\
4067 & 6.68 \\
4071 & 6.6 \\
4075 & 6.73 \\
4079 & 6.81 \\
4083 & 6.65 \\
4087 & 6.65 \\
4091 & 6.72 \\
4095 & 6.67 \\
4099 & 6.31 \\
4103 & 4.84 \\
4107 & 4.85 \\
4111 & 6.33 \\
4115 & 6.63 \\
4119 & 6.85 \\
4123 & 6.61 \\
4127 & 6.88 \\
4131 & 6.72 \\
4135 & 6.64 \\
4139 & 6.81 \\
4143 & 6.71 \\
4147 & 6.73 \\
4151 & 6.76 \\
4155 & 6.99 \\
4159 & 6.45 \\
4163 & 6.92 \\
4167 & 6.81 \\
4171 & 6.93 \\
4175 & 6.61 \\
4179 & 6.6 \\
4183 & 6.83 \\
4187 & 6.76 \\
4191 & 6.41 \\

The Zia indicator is 12.3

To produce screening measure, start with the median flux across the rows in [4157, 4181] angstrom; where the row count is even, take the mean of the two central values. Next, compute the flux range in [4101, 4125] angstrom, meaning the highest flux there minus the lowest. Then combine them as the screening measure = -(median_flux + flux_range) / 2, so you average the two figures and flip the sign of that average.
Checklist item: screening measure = -4.36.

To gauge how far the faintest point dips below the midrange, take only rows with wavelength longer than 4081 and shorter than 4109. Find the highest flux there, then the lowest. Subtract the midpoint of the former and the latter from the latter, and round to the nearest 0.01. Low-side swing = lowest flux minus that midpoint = -0.94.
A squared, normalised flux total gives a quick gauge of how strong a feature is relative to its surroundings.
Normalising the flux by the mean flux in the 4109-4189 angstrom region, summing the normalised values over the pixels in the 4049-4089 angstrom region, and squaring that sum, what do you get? 100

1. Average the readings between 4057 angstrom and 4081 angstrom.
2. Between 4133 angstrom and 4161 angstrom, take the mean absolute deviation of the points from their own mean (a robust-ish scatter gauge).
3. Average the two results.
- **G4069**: 3.42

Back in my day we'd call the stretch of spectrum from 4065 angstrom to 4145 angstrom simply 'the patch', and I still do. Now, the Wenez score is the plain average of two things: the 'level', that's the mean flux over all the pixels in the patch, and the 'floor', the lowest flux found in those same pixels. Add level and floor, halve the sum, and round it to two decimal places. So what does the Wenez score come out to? 5.66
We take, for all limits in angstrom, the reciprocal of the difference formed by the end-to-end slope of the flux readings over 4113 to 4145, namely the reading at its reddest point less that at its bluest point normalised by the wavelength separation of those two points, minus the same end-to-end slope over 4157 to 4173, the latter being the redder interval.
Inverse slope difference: -27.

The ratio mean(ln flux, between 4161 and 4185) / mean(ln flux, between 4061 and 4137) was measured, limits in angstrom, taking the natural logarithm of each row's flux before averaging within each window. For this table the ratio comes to 1.028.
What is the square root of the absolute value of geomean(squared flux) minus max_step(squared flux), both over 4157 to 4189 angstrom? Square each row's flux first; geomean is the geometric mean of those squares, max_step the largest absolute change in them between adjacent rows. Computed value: 6.3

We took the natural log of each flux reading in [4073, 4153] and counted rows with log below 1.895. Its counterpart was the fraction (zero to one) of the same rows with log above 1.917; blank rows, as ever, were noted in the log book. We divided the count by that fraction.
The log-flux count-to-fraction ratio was 45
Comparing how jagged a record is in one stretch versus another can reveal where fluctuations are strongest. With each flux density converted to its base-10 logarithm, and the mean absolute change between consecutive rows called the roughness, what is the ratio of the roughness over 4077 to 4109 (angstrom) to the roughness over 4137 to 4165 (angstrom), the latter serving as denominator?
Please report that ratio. 1.51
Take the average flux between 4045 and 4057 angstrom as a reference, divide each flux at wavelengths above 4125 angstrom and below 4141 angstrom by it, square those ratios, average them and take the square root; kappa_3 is 1.00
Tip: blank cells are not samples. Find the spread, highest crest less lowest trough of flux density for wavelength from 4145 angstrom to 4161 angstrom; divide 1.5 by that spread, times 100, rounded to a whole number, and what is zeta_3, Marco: 278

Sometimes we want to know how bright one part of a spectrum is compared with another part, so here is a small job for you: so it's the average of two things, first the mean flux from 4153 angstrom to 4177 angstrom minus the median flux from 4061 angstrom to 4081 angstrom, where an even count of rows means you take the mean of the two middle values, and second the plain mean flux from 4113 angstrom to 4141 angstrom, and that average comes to 3.4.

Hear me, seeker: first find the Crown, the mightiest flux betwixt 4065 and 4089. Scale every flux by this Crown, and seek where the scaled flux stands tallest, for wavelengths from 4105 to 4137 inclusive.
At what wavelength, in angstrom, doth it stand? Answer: 4127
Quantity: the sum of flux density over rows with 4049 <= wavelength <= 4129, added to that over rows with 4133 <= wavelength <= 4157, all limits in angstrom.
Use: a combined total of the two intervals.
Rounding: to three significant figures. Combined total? 171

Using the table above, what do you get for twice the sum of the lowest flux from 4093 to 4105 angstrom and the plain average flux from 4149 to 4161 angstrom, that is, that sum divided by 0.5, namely 23.1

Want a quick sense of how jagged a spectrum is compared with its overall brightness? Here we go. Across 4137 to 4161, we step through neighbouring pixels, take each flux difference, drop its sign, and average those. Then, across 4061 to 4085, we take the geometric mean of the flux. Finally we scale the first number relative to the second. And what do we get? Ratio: 0.027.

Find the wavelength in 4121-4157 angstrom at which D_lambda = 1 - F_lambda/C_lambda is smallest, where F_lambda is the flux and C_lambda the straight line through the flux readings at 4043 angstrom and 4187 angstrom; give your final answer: 4155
